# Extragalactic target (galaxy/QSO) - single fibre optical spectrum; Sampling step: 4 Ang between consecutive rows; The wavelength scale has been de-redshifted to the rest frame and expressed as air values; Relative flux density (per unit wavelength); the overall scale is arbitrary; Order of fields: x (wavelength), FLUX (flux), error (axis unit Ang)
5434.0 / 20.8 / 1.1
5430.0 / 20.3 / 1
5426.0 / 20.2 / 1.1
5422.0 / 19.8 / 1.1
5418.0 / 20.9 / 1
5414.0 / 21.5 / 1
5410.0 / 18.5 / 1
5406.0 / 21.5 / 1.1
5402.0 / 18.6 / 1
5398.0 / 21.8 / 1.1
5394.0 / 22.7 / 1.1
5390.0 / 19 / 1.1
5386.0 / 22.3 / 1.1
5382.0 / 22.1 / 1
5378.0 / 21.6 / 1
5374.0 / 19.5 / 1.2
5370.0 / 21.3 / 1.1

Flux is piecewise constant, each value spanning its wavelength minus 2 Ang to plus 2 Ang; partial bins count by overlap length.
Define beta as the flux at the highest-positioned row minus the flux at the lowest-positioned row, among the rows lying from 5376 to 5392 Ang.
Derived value -2.60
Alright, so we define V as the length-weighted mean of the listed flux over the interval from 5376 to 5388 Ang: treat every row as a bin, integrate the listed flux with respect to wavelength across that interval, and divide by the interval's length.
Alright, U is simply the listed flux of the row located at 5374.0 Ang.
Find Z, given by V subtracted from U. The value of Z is -2.50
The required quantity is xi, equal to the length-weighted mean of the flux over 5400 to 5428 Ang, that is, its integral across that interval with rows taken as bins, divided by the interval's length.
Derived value 20.1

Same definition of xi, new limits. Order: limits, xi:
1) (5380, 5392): 21.1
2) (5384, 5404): 20.9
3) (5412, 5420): 21.2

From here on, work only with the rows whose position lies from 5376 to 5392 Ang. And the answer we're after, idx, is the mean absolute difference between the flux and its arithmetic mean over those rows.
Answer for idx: 1.1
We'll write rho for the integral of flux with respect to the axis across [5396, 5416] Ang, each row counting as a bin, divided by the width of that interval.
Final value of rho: 20.4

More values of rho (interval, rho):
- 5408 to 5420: 20.3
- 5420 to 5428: 20.0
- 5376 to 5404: 21.2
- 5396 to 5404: 20.2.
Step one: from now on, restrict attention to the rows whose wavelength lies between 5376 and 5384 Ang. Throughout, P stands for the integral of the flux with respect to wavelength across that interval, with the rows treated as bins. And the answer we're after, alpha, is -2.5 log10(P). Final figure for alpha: -5.61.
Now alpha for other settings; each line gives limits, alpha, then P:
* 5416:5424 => -5.53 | 163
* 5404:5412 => -5.51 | 160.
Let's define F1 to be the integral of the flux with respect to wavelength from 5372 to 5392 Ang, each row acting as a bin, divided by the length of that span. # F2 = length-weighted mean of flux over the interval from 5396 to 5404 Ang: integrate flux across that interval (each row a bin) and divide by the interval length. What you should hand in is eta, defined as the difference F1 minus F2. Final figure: 0.70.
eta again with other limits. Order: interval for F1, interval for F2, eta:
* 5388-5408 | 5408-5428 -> 0.54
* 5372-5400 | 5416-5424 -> 0.94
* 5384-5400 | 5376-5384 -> -0.40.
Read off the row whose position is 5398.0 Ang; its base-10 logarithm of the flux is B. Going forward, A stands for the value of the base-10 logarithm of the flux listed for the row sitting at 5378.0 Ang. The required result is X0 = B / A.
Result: 1.00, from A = 1.33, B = 1.34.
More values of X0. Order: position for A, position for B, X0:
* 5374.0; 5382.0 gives 1.04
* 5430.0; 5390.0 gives 0.98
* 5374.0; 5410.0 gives 0.98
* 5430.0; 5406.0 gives 1.02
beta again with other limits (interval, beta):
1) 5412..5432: -1.20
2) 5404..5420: -0.60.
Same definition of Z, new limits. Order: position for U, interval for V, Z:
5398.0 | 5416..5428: 1.50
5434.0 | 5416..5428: 0.50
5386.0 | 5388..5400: 1.13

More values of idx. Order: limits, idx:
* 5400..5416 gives 1.5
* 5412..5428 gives 0.6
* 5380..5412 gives 1.6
